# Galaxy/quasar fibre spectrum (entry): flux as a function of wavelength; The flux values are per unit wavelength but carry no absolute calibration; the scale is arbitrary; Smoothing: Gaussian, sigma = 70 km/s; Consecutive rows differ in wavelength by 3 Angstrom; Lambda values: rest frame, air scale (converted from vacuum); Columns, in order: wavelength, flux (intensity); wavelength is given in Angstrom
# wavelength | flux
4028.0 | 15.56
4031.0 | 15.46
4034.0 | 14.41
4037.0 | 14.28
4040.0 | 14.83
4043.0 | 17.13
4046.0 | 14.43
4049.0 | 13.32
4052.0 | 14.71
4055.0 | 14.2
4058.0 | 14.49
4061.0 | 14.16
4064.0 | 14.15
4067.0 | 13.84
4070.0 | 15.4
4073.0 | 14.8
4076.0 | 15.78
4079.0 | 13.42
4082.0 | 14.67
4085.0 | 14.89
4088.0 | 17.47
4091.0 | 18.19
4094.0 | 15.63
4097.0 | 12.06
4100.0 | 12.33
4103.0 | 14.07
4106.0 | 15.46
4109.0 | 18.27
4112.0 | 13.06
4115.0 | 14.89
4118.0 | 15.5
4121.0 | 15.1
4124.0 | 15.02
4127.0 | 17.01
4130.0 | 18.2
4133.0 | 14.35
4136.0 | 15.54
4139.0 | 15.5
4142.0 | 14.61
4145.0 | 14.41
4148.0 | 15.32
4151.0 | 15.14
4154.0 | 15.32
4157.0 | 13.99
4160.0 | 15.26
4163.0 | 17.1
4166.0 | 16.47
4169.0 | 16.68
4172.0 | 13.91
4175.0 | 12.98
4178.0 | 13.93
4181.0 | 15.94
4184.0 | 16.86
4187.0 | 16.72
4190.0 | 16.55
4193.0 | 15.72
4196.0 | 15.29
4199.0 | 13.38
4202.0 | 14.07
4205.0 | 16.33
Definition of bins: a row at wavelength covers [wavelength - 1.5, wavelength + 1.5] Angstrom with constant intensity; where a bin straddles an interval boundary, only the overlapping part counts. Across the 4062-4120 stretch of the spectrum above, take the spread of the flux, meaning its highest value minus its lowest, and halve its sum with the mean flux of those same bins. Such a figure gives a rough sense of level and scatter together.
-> 10.6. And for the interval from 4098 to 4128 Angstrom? 10.5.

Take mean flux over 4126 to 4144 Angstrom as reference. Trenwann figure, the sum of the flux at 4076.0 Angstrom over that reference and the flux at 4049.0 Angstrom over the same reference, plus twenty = 21.8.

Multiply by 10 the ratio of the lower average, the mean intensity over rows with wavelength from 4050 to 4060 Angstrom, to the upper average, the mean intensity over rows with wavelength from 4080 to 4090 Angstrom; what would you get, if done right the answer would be 9.2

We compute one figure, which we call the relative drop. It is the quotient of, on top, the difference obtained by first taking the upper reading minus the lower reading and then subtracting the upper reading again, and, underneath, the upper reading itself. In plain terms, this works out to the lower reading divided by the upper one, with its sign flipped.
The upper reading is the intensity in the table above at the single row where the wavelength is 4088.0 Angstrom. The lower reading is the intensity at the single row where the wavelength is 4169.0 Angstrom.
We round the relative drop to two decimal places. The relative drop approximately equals -0.95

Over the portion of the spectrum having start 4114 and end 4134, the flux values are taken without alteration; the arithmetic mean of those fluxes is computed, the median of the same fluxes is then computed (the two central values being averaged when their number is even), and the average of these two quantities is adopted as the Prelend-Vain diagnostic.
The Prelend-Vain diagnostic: 15.4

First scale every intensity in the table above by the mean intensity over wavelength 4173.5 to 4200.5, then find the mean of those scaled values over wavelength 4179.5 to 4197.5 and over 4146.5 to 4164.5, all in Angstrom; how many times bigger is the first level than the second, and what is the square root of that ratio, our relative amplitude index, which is 1.03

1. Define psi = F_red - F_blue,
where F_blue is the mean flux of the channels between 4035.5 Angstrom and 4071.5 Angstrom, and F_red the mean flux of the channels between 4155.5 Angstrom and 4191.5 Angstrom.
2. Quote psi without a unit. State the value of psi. 1.0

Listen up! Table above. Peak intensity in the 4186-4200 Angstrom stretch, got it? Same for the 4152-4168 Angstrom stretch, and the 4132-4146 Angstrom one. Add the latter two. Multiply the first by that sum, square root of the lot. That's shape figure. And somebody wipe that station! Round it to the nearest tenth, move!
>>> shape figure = 23.4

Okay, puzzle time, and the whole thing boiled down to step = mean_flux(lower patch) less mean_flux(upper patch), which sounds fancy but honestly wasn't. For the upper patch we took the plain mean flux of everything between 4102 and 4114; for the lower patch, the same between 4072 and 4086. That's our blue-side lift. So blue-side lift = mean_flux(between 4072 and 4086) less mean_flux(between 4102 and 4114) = -0.5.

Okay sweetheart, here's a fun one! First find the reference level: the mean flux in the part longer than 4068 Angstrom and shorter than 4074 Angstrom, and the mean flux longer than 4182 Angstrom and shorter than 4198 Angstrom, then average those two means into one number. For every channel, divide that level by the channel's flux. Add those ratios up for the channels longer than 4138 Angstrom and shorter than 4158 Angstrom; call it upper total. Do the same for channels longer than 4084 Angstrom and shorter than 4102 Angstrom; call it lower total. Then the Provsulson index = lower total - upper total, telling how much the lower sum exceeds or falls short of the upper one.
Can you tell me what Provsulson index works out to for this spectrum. -1.0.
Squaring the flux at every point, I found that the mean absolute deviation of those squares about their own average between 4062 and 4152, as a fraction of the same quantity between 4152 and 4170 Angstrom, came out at 1.1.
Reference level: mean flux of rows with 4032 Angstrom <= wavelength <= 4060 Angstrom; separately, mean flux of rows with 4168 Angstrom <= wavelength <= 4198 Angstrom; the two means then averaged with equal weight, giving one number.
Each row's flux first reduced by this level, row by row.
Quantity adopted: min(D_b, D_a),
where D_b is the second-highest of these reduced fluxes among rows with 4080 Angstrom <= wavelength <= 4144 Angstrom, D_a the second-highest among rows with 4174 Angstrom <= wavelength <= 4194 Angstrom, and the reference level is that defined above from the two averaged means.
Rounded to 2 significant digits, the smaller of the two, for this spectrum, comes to 1.7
